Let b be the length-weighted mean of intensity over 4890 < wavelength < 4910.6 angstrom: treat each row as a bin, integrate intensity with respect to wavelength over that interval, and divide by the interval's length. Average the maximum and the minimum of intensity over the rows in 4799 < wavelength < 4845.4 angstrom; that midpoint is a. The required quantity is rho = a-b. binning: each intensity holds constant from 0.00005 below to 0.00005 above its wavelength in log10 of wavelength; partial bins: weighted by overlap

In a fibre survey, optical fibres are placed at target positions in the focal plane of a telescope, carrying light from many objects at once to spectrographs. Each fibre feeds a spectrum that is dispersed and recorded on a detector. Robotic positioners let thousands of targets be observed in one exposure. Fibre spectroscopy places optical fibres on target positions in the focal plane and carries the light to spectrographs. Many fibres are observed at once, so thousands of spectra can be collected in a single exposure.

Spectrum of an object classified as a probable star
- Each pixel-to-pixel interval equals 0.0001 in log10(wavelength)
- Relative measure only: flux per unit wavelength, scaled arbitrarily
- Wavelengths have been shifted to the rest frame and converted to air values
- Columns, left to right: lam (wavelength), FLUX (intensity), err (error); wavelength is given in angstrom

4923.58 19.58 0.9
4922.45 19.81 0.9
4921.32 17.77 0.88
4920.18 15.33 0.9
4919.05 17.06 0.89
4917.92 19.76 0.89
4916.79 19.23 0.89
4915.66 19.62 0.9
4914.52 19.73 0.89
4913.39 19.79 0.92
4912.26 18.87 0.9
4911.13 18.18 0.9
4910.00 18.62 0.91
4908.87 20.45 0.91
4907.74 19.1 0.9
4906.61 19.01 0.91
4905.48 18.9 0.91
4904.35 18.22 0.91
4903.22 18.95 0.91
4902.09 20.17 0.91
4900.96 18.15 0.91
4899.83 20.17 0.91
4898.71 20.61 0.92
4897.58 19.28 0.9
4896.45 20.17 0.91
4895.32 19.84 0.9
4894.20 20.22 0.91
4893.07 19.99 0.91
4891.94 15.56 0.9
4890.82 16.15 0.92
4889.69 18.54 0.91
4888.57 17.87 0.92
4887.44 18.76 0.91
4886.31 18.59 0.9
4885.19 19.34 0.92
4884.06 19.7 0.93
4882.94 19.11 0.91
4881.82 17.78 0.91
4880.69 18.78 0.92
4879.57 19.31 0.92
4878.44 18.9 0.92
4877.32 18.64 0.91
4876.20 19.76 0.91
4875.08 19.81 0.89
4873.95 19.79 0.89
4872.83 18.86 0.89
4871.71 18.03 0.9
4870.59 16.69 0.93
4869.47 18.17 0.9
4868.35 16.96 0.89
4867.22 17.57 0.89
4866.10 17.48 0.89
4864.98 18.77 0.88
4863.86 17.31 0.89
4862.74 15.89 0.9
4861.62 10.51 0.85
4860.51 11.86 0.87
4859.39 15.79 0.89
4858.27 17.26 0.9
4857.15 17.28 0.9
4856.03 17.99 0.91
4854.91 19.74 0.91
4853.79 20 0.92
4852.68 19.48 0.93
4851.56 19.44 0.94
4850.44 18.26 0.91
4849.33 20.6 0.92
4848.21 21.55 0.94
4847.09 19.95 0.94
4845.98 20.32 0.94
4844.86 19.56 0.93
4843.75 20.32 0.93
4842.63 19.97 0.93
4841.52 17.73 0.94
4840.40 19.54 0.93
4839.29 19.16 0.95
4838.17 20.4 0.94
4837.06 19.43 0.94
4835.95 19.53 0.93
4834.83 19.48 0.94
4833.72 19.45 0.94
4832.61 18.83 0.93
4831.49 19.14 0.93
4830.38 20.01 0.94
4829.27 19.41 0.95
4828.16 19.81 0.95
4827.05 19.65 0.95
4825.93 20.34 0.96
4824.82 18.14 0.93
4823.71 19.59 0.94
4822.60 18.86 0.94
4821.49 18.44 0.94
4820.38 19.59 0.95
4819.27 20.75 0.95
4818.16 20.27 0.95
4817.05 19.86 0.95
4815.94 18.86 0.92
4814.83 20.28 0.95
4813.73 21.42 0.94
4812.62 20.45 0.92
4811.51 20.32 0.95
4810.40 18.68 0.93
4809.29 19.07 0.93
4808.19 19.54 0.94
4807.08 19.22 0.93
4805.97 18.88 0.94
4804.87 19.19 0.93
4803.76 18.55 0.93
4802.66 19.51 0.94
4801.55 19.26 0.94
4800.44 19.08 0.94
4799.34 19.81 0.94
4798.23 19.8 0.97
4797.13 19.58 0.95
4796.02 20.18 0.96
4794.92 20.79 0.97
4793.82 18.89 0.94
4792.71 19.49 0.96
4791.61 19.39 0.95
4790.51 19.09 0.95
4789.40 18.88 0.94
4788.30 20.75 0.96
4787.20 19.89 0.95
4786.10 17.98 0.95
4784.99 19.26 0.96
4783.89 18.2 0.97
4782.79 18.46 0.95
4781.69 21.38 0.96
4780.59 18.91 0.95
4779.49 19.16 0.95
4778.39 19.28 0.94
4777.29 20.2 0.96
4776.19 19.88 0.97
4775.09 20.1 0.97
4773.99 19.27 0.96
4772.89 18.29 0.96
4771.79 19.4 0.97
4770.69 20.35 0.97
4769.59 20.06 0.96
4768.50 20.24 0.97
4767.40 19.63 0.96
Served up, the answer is 0.5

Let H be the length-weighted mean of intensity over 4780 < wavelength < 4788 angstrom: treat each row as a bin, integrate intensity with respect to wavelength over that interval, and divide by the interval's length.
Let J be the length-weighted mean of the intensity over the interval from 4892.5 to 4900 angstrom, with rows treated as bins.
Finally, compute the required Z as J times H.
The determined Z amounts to 385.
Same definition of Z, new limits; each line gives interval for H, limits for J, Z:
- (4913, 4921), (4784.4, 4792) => 359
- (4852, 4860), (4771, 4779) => 355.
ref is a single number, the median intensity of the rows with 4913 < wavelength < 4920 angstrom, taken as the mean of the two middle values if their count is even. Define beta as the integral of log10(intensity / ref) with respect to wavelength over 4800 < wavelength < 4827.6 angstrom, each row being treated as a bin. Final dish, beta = -0.1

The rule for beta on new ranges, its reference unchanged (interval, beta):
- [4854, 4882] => -1.5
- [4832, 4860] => -0.3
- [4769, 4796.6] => -0.1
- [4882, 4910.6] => -0.5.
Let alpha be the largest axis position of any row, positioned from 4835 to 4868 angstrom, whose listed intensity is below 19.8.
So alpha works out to 4867.22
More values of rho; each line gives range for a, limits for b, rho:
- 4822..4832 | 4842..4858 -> -0.3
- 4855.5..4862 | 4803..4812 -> -4.9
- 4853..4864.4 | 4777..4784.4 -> -4.1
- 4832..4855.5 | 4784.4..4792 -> 0.3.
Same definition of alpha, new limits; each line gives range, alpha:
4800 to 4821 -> 4820.38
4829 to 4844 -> 4841.52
